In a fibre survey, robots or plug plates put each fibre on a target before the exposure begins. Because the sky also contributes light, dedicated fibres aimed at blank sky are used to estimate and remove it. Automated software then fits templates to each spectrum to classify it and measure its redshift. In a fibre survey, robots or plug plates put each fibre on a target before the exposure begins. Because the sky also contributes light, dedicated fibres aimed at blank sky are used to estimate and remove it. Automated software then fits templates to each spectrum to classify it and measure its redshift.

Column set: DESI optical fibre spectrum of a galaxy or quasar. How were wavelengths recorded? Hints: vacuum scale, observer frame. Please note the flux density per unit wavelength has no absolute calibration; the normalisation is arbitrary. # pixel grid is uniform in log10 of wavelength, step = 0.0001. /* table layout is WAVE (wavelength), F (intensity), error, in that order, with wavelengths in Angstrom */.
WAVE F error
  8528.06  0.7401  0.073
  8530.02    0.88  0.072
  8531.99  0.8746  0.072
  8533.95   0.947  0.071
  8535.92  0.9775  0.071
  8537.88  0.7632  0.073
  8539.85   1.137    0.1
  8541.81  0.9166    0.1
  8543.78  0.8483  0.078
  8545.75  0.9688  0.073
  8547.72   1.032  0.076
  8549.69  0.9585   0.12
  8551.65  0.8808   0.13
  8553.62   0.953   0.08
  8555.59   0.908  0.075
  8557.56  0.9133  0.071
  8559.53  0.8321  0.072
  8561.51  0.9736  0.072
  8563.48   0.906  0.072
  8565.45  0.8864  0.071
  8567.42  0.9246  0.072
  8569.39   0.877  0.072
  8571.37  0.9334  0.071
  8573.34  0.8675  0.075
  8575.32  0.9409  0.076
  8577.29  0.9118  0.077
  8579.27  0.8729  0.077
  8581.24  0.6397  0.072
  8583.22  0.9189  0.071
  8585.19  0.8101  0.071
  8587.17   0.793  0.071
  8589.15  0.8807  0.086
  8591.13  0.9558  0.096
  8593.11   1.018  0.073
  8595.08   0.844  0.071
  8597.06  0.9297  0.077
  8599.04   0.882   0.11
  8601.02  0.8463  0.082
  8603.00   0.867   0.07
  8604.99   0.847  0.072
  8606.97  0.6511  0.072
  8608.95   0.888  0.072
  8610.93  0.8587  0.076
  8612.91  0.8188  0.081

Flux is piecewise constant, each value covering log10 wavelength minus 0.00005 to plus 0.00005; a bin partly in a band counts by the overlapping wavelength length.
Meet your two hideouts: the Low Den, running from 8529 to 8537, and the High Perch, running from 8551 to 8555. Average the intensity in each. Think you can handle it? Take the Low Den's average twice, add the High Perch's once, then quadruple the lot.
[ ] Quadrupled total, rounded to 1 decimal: 11.0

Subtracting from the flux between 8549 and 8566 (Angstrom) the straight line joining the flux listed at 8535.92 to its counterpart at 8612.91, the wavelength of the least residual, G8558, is 8559.53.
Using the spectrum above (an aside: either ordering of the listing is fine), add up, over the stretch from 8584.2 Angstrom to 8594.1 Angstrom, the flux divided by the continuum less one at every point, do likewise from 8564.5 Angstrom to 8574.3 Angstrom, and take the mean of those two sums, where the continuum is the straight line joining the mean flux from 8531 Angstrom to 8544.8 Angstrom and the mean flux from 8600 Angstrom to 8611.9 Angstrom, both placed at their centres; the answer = 0.18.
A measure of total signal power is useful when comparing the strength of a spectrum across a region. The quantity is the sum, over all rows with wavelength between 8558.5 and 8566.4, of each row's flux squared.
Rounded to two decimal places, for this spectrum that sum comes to 3.25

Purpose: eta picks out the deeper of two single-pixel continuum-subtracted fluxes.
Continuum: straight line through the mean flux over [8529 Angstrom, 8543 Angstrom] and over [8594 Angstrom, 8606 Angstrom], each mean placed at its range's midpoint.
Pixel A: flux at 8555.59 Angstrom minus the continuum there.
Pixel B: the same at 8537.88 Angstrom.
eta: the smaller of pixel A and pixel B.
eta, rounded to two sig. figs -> -0.16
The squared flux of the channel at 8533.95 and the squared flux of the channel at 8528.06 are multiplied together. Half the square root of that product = 0.35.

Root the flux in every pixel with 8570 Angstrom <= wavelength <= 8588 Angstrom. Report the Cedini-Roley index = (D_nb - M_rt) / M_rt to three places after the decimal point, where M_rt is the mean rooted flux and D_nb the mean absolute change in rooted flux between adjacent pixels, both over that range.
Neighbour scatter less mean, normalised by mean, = -0.936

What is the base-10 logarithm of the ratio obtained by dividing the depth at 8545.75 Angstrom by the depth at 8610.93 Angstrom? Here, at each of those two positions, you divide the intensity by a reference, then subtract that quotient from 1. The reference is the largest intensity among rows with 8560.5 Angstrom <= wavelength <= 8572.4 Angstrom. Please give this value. -1.4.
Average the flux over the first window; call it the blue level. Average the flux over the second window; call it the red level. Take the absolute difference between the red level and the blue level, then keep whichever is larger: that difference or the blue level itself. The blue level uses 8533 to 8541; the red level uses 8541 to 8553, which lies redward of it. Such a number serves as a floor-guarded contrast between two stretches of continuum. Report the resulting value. 0.956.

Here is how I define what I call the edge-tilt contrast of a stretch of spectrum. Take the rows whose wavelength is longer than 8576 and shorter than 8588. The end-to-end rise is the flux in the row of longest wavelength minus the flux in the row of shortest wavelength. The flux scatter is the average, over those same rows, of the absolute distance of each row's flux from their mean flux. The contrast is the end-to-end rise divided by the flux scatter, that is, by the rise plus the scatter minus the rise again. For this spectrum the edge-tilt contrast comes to -1.5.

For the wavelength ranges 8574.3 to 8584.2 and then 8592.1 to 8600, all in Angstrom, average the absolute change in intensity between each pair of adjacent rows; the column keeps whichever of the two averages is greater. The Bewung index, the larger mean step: 0.15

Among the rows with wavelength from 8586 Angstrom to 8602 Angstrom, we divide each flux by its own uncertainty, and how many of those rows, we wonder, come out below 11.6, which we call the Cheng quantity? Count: 5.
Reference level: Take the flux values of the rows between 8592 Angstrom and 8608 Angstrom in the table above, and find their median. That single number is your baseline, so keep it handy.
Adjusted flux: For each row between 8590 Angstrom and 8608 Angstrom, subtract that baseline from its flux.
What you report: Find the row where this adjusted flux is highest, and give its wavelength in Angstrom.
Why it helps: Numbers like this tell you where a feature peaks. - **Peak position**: 8593.11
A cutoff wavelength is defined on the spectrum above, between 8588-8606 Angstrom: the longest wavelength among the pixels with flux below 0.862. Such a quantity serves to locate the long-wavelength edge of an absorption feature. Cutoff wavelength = 8604.99 Angstrom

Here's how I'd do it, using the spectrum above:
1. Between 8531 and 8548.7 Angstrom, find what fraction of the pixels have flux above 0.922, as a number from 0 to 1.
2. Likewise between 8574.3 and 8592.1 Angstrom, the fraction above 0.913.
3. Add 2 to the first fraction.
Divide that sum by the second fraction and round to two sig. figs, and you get 7.7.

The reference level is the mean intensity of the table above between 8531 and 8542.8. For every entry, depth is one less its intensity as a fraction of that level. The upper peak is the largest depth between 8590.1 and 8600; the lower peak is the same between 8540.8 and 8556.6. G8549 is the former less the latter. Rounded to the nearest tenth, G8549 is 0.0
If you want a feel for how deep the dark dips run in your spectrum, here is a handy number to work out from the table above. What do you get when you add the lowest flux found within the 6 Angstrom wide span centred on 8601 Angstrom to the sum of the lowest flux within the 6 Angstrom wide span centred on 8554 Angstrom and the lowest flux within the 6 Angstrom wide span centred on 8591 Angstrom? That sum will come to 2.61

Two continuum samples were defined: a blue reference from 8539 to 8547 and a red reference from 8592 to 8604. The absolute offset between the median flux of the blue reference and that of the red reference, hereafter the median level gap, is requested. 0.07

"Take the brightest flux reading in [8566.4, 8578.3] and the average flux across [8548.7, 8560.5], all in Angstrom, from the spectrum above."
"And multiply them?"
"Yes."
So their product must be 0.85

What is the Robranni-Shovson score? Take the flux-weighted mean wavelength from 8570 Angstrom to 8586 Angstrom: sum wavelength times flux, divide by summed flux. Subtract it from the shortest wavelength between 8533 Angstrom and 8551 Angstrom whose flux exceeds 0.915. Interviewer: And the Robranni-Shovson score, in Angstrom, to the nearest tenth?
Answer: -44.1 Angstrom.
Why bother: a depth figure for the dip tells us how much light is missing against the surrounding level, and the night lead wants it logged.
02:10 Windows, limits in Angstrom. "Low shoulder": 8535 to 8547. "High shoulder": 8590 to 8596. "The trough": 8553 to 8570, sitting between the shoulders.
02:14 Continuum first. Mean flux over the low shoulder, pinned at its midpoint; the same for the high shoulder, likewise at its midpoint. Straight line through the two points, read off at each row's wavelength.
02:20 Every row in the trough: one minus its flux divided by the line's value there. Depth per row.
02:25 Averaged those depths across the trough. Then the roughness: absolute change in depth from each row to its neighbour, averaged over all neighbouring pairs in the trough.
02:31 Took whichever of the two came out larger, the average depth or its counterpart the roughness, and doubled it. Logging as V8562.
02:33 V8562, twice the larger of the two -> 0.12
